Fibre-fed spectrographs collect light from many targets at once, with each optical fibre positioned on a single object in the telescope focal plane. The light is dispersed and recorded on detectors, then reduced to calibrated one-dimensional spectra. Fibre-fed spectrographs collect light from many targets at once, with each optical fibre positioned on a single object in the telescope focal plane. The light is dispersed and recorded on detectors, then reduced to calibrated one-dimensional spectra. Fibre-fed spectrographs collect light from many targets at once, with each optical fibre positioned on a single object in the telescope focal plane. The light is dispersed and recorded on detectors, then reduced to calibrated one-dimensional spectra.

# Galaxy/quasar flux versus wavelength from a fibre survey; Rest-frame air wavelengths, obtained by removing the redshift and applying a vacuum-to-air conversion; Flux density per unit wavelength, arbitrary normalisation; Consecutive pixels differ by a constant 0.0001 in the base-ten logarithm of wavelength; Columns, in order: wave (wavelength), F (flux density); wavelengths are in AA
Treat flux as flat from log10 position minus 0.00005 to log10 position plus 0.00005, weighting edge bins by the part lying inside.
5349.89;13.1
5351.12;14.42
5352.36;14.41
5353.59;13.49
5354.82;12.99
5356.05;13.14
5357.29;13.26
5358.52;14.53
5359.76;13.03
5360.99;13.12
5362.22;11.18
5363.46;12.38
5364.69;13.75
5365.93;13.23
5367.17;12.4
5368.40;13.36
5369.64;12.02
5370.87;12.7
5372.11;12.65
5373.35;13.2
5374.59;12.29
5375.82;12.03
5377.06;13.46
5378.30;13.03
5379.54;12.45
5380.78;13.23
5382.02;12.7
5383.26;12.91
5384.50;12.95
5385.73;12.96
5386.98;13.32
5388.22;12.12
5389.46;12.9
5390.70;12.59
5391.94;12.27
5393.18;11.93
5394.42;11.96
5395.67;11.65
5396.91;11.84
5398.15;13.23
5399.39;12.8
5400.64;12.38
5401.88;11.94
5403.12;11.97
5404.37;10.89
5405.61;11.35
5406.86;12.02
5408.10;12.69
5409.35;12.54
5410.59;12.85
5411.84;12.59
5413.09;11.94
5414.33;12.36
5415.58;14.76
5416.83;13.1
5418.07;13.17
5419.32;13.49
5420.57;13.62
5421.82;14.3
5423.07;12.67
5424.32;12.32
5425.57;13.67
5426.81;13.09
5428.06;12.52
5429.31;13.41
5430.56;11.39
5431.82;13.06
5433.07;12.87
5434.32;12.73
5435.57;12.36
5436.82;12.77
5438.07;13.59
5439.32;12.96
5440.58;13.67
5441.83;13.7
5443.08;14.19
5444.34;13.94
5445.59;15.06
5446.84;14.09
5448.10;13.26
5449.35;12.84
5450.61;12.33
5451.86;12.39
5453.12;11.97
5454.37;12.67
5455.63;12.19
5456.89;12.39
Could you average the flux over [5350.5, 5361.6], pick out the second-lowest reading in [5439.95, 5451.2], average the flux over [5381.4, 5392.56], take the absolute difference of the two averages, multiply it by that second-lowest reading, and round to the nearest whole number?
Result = 11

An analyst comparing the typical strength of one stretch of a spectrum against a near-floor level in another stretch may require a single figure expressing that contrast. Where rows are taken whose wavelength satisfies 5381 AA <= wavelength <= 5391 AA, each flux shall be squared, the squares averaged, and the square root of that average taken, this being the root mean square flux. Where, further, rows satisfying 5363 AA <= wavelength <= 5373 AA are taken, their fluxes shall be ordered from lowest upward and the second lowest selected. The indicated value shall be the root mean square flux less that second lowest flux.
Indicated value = 0.4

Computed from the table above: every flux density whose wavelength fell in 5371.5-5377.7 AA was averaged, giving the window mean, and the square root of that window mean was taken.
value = 3.57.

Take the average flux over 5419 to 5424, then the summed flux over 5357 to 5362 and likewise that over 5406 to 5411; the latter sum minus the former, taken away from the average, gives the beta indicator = 17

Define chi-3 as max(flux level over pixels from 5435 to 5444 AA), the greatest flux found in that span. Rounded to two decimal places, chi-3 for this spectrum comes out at 14.19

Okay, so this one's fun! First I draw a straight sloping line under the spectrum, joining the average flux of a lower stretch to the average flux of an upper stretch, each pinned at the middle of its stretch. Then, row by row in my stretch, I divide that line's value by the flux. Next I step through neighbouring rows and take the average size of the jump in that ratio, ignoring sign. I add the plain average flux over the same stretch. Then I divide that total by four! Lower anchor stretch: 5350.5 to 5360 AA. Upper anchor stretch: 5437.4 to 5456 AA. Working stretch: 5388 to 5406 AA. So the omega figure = 3.04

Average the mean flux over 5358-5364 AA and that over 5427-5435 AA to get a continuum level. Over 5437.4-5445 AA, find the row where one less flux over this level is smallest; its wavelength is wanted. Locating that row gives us 5443.08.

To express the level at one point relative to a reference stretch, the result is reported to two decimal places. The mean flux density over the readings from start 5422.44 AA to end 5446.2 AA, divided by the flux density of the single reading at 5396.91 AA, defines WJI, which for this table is 1.11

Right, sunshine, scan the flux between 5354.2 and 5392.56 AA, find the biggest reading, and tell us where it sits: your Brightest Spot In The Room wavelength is 5358.52 AA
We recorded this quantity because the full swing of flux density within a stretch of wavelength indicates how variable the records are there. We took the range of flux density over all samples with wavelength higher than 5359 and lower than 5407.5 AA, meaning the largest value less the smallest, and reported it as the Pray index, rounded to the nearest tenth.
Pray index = 2.9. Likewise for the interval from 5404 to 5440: 3.9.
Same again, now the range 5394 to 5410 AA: 2.3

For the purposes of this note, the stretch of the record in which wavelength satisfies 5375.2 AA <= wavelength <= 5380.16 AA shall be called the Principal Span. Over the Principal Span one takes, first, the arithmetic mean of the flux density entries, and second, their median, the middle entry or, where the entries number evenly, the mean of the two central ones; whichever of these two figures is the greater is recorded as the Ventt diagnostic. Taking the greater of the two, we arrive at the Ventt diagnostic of 12.7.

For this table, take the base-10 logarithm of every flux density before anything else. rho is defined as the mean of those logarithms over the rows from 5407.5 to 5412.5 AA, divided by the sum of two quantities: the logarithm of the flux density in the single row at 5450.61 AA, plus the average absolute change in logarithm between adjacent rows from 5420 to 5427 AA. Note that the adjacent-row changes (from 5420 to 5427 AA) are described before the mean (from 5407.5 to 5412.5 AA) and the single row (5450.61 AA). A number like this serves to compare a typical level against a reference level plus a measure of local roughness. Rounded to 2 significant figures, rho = 0.98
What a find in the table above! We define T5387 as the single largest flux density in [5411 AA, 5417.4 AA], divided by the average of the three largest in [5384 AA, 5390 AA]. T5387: 1.13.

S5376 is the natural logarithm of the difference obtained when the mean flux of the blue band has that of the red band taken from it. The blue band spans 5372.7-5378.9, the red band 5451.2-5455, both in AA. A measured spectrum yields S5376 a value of -0.8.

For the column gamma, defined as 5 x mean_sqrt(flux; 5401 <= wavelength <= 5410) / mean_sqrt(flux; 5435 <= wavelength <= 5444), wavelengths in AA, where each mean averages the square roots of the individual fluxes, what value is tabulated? 4.73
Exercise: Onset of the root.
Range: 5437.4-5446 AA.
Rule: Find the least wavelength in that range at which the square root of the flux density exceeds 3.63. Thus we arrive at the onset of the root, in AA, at 5438.07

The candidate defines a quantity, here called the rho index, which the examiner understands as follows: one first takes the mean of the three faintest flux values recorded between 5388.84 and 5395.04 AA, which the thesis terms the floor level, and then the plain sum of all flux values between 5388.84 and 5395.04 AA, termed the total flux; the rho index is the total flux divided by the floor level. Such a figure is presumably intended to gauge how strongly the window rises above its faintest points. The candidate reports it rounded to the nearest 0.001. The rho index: 5.115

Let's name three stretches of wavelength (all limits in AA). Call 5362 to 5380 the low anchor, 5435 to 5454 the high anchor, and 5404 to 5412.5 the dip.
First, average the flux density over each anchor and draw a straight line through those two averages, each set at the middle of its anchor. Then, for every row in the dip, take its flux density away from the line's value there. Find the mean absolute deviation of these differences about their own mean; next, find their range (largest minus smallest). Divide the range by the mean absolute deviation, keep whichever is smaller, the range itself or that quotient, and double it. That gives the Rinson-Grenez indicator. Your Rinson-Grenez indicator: 4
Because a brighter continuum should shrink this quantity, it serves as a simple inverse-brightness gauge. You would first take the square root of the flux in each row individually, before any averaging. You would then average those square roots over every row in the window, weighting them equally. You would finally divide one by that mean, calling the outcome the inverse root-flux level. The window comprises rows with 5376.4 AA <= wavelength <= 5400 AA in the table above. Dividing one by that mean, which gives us 0.2813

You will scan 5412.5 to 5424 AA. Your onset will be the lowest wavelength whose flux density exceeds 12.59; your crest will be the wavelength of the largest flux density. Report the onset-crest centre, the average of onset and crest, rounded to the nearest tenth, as 5415.6 AA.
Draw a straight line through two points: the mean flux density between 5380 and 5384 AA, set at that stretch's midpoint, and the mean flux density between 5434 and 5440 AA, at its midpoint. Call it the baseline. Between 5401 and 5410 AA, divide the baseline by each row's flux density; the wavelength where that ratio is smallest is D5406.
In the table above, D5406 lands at 5408.10 AA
